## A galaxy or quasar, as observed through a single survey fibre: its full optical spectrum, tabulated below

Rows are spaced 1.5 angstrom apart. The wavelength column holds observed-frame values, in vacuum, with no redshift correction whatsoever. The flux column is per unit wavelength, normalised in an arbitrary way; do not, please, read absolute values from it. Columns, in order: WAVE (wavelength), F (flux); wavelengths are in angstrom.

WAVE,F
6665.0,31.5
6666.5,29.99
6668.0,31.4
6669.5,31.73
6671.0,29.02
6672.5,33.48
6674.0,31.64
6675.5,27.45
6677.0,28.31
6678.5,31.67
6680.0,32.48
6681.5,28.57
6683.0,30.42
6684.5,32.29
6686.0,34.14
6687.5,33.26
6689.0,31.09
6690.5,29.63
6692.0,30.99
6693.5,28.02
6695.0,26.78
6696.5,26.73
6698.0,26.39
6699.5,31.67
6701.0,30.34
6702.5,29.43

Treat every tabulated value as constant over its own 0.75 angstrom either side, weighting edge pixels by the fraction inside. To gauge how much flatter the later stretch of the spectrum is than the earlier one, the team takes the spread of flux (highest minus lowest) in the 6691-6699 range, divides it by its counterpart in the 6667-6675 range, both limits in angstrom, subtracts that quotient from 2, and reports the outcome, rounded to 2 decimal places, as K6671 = 0.97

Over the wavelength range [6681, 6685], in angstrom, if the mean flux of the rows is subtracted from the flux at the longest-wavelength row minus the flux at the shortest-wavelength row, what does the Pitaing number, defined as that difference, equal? -27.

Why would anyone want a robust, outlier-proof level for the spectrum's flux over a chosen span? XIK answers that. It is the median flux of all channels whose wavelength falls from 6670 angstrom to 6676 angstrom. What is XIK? 30.3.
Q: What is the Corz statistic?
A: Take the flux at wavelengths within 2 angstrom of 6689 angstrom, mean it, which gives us 31.3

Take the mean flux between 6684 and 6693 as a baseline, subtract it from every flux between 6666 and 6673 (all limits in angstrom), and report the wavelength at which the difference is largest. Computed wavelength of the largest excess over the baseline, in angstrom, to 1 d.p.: 6672.5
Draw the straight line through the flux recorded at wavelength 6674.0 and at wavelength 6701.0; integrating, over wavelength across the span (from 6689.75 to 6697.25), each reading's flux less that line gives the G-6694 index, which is -17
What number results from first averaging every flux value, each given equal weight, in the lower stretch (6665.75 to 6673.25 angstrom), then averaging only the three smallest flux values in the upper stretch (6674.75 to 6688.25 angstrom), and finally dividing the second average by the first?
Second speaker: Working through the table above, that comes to 0.90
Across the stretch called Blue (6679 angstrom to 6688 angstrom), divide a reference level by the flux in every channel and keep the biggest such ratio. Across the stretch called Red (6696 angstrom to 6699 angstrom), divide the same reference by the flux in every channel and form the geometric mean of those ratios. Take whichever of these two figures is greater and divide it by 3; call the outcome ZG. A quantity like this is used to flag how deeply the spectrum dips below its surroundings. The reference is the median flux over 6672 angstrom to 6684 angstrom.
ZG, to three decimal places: 0.389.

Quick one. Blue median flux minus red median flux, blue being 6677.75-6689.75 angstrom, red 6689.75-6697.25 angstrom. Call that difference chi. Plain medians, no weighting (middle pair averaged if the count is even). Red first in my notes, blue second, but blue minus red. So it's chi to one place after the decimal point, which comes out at 4.0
